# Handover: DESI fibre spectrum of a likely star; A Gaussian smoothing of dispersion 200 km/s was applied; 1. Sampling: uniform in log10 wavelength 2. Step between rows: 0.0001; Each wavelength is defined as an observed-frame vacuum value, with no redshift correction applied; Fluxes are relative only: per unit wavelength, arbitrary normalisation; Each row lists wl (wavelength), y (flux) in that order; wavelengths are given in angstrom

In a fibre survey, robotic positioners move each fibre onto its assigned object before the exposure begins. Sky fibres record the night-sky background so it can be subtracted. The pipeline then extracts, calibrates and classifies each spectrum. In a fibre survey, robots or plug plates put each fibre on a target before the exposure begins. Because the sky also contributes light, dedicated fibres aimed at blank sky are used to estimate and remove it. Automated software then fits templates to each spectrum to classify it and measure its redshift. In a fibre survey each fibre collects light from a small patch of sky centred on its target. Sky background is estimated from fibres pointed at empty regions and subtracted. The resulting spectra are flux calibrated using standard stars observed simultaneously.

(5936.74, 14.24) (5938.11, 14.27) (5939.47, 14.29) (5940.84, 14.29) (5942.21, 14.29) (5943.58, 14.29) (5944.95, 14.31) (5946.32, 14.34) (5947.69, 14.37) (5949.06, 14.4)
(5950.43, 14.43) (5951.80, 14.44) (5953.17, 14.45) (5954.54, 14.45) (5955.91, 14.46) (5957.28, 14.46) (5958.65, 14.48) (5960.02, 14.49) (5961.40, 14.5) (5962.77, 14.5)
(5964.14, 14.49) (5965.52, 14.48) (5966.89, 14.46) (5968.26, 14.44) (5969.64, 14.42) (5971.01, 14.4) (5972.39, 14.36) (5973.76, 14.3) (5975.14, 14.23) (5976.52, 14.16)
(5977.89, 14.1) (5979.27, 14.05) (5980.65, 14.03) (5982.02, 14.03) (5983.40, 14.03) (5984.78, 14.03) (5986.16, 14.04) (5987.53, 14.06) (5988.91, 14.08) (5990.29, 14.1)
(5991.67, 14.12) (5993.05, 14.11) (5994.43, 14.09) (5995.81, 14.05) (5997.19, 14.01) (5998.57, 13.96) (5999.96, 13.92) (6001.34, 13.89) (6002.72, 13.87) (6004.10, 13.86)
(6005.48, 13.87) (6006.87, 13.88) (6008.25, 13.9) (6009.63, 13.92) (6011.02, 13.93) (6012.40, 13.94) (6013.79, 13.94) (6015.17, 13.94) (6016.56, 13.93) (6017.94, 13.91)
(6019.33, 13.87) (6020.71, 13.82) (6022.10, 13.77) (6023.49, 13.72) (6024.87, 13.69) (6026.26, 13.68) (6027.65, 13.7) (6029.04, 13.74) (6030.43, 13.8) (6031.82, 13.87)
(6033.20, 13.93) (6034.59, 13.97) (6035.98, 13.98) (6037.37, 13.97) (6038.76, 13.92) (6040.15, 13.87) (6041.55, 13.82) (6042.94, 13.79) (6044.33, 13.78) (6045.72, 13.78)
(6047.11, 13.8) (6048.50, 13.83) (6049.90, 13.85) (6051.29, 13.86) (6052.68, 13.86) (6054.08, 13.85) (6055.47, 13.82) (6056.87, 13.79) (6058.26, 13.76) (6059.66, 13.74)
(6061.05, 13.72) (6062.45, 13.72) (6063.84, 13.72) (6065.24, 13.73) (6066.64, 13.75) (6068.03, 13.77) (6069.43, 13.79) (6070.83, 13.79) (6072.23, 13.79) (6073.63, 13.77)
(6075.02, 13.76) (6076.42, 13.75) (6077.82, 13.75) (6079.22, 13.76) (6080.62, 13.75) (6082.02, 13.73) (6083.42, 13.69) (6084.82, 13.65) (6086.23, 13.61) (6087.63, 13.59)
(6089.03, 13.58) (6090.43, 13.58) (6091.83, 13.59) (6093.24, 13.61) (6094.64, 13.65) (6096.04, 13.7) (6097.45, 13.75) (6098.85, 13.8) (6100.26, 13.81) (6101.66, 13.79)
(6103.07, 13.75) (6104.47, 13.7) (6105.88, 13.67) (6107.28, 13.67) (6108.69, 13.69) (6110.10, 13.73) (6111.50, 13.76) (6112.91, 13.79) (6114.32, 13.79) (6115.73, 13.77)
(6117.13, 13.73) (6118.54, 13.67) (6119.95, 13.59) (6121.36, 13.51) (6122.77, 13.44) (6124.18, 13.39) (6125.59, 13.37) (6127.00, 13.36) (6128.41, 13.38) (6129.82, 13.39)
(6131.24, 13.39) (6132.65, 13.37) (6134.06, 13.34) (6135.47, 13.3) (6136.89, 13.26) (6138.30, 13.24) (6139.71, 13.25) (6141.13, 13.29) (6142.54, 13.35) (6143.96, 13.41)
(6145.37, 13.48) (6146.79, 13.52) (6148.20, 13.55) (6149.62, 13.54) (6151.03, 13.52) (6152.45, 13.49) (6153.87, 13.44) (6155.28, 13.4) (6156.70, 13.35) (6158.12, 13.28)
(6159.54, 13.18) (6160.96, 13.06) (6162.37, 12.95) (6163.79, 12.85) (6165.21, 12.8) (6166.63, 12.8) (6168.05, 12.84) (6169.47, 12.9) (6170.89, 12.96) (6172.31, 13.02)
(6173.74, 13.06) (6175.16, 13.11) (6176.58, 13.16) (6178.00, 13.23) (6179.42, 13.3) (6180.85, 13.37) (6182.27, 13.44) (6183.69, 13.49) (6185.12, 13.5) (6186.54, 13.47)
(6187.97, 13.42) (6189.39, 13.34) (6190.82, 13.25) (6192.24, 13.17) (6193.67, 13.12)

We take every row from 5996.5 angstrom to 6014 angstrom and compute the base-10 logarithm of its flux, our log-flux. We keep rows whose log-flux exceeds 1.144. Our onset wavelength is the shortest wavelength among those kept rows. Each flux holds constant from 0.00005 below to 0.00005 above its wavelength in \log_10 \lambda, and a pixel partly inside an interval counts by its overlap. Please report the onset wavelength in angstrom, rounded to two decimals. 5997.19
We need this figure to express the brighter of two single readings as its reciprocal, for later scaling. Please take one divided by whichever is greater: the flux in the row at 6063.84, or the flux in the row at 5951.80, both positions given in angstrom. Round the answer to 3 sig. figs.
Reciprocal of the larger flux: 0.0693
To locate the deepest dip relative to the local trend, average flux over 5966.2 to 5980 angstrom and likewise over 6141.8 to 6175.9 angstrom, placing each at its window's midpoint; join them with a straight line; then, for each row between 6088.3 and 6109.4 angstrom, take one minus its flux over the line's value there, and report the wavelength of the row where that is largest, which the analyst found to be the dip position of 6089.03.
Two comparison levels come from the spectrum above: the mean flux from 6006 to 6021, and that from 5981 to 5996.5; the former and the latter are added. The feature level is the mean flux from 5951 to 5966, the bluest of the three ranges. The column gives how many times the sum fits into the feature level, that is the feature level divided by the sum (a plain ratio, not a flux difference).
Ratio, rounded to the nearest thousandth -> 0.517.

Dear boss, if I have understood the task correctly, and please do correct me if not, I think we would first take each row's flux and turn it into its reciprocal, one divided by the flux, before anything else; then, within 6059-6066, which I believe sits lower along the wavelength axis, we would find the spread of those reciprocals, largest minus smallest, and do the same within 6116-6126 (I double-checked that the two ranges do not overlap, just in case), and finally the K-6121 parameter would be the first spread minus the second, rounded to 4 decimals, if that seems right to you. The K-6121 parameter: -0.0019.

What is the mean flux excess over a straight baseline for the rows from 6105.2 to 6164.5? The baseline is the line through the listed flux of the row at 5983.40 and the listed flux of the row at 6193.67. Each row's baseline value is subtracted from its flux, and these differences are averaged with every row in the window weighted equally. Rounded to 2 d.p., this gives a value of 0.07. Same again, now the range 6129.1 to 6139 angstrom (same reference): -0.05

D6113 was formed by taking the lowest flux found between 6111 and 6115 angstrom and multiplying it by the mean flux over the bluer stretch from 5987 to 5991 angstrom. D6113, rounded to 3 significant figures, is 194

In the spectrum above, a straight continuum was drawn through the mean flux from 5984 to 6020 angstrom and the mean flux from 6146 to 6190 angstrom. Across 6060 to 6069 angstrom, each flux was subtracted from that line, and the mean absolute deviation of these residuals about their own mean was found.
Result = 0.025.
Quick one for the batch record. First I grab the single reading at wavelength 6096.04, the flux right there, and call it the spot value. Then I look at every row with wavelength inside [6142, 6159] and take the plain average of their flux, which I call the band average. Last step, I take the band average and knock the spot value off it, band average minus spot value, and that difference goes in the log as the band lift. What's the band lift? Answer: -0.26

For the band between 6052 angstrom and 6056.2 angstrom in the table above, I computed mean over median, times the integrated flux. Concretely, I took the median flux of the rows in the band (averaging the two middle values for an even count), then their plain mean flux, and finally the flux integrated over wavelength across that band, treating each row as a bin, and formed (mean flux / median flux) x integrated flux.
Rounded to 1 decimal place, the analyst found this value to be 57.9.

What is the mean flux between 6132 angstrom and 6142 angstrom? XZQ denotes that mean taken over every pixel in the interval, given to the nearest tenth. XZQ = 13.3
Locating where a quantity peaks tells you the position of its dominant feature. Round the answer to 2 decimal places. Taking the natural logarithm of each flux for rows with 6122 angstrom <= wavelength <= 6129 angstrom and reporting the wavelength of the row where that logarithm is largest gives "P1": 6122.77 angstrom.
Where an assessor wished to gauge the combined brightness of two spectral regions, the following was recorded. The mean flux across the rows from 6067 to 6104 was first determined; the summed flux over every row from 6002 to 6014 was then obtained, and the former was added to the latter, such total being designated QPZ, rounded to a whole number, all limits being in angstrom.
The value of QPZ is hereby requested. 139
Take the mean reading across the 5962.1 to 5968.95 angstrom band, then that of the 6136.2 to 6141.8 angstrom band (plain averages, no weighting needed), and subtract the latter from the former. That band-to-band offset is 1.2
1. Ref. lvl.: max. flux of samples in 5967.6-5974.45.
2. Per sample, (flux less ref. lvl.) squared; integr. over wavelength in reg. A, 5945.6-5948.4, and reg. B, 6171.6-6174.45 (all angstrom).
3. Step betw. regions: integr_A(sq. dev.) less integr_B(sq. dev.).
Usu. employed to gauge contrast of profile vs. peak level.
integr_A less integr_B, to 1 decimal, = -5.6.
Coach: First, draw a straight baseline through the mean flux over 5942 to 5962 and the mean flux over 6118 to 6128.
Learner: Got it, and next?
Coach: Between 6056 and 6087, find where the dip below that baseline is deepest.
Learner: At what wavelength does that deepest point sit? 6061.05 angstrom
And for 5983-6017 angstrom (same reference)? 6004.10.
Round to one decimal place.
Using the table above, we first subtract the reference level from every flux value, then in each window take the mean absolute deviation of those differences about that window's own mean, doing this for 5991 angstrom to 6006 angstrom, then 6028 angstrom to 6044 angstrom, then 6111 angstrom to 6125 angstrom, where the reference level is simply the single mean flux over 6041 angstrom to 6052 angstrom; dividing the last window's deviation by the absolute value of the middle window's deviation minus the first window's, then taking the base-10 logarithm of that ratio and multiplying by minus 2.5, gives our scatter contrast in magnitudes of -2.0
